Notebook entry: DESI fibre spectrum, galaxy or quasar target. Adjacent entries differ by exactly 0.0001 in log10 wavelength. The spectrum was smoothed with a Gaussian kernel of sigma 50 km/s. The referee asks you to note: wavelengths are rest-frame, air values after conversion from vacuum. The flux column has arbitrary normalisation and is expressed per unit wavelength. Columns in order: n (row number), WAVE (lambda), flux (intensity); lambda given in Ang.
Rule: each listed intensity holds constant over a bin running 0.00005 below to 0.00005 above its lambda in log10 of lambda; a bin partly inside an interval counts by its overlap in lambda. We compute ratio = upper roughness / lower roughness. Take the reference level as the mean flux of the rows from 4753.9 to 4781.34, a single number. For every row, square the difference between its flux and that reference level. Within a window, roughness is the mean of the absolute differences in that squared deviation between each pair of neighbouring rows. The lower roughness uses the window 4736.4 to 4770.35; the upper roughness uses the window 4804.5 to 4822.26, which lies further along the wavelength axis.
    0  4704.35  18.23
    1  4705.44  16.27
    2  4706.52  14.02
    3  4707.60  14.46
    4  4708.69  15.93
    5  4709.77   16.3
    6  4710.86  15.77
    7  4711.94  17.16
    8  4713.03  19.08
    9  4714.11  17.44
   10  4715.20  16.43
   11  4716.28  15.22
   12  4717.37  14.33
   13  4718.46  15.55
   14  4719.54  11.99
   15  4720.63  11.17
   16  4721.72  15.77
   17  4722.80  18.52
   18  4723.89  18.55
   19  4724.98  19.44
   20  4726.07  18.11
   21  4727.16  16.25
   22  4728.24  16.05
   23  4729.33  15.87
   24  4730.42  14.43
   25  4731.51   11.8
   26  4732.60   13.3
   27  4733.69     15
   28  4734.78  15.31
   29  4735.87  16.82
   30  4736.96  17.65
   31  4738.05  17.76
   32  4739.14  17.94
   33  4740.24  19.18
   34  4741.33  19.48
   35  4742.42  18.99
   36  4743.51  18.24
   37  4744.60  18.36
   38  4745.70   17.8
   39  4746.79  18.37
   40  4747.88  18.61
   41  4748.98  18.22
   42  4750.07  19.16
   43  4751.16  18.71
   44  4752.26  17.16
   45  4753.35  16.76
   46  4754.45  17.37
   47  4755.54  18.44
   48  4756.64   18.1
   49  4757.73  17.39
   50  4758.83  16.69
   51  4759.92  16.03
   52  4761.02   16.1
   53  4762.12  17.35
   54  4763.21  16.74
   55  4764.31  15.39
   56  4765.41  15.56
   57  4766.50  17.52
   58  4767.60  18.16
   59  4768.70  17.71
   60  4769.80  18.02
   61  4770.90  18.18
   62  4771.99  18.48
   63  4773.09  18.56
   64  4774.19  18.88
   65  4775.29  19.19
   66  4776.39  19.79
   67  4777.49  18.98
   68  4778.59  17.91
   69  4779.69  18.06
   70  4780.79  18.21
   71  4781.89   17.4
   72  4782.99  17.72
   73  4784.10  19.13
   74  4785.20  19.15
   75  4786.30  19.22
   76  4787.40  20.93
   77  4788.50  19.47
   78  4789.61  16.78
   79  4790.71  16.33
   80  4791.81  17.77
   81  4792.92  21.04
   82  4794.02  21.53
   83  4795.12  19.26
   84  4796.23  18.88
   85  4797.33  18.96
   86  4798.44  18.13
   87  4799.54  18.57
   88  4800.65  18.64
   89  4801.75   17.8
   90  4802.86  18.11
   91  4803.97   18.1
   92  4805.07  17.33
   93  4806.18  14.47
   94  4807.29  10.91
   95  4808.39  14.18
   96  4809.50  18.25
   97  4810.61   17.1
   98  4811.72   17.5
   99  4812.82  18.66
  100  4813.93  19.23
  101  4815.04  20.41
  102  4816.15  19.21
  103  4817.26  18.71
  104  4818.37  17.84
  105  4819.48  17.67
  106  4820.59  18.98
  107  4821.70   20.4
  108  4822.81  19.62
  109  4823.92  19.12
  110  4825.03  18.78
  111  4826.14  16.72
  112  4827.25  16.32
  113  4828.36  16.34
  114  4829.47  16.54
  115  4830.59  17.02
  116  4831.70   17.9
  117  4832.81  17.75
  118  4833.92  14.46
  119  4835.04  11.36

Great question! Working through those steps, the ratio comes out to 8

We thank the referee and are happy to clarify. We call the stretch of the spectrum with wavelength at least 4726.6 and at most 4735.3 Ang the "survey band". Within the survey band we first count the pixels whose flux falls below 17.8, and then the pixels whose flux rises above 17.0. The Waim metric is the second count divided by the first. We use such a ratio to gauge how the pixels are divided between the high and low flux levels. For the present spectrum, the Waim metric 0.0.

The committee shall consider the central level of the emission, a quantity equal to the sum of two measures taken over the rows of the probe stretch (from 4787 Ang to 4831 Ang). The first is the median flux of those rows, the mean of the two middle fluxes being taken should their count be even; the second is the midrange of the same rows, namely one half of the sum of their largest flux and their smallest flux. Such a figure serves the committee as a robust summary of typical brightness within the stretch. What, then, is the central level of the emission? 34.4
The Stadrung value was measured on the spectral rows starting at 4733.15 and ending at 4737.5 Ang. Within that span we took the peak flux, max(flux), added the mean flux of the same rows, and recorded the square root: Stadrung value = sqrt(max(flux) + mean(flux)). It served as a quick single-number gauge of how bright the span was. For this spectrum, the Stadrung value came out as 5.8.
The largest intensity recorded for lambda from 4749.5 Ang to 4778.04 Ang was 19.79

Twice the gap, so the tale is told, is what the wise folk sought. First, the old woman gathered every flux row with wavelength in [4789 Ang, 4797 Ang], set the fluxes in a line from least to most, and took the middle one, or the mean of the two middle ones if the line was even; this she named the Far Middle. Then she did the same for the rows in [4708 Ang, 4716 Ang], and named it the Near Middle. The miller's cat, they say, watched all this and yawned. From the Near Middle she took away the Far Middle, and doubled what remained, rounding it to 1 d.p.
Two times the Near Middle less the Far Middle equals -4.9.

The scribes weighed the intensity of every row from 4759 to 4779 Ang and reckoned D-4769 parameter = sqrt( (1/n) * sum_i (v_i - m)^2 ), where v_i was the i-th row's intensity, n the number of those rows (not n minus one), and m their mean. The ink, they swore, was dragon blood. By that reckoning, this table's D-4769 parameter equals 1.24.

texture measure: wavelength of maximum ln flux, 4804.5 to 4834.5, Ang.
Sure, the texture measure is 4815.04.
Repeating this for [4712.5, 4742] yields 4741.33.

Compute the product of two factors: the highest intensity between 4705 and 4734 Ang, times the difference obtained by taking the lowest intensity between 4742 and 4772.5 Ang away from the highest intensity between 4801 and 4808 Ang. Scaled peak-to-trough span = 53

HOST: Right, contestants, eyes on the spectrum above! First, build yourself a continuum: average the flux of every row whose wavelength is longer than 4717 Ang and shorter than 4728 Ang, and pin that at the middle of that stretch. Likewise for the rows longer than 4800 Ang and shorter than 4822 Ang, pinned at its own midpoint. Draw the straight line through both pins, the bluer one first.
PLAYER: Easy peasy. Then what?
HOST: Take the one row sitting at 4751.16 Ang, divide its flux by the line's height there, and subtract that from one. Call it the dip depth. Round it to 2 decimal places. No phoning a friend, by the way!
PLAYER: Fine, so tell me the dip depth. -0.13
